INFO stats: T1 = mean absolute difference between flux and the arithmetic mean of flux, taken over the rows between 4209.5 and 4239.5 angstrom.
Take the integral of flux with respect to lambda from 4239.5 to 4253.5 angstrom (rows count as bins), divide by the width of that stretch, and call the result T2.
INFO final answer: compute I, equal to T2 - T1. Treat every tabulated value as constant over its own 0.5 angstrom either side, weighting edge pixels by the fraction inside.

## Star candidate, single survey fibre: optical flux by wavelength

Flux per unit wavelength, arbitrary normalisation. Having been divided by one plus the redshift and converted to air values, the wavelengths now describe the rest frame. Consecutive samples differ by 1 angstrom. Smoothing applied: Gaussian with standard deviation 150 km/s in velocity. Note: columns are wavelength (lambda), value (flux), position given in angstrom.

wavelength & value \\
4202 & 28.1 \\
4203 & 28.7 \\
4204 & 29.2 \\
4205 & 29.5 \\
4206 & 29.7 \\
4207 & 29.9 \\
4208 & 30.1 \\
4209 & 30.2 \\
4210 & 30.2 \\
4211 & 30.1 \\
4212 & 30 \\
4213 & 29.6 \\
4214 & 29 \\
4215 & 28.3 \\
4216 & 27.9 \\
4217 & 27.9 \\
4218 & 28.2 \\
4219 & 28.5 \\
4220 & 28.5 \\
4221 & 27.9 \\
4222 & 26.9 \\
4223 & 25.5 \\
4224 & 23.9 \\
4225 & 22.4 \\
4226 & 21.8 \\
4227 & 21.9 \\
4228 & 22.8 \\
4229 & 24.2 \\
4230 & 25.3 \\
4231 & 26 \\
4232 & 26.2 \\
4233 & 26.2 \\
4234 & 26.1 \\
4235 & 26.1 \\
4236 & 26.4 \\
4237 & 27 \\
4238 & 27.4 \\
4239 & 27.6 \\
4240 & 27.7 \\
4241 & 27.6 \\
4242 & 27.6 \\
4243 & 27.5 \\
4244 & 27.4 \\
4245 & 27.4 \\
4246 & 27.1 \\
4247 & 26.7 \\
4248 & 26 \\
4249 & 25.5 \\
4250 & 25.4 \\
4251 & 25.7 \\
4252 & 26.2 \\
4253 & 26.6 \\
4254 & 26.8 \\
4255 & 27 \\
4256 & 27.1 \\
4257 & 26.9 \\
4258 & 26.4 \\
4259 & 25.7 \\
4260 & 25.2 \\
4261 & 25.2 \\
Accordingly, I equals 24.8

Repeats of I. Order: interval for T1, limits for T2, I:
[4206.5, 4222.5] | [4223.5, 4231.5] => 22.6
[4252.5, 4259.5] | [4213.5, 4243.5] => 26.0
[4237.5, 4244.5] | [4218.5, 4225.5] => 26.1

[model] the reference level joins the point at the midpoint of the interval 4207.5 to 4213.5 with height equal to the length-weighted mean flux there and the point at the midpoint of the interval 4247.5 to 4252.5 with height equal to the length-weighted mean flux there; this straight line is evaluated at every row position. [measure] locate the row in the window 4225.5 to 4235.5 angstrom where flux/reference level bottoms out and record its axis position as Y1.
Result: 4226 angstrom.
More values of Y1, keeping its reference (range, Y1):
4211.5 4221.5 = 4216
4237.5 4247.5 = 4238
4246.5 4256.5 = 4249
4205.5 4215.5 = 4215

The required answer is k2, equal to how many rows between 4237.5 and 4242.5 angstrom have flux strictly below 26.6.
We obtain 0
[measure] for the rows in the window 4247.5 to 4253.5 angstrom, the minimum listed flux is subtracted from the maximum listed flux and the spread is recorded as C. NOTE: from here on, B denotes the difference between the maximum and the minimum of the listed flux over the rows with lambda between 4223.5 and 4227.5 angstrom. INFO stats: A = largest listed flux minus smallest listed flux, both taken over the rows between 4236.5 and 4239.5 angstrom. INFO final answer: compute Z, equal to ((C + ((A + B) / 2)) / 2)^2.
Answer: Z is 1.6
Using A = 0.6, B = 2.1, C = 1.2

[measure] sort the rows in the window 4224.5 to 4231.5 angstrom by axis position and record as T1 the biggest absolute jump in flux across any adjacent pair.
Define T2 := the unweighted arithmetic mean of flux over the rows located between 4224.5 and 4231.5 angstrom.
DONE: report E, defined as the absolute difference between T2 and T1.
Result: 22.1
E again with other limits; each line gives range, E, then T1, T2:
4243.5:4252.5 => 25.7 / 0.70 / 26.4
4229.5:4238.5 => 25.6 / 0.70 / 26.3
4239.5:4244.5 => 27.5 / 0.10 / 27.6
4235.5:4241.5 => 26.7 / 0.60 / 27.3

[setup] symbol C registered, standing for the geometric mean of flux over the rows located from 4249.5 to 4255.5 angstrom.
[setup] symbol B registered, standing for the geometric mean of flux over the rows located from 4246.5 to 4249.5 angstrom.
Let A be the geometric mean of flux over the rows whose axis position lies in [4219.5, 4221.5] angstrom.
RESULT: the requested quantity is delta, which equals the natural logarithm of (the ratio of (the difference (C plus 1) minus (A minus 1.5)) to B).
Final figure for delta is -3.8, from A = 28.2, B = 26.1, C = 26.3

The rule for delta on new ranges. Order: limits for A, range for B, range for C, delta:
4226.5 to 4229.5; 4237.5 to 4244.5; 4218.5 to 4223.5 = -1.4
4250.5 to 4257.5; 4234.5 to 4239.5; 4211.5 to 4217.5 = -1.8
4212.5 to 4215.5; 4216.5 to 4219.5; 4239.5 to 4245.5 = -3.3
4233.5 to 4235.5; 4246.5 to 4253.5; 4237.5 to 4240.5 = -1.9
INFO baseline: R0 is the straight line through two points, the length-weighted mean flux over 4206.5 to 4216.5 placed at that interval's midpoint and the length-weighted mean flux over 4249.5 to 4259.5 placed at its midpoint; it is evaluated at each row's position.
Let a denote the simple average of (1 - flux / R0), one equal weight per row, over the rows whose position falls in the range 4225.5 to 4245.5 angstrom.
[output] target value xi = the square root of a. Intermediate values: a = 0.06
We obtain 0.25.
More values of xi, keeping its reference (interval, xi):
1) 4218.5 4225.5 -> 0.30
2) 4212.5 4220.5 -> 0.15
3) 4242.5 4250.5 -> 0.11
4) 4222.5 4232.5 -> 0.39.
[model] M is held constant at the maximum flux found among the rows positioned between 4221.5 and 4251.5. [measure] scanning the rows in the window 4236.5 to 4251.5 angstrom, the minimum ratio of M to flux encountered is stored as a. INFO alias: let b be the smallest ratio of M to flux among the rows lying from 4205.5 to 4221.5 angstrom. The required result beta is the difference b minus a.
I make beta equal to -0.08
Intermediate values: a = 1.00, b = 0.92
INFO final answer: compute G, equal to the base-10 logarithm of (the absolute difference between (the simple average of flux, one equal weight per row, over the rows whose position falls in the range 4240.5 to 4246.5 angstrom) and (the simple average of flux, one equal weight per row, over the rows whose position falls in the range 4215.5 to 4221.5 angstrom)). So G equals -0.1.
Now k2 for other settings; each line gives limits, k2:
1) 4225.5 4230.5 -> 5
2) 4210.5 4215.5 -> 0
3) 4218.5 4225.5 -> 3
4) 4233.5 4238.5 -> 3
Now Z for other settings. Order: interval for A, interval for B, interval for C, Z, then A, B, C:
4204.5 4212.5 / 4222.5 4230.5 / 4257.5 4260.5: 2.9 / 0.7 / 3.7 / 1.2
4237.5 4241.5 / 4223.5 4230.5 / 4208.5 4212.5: 1.1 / 0.3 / 3.5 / 0.2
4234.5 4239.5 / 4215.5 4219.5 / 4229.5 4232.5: 1.0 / 1.5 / 0.6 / 0.9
